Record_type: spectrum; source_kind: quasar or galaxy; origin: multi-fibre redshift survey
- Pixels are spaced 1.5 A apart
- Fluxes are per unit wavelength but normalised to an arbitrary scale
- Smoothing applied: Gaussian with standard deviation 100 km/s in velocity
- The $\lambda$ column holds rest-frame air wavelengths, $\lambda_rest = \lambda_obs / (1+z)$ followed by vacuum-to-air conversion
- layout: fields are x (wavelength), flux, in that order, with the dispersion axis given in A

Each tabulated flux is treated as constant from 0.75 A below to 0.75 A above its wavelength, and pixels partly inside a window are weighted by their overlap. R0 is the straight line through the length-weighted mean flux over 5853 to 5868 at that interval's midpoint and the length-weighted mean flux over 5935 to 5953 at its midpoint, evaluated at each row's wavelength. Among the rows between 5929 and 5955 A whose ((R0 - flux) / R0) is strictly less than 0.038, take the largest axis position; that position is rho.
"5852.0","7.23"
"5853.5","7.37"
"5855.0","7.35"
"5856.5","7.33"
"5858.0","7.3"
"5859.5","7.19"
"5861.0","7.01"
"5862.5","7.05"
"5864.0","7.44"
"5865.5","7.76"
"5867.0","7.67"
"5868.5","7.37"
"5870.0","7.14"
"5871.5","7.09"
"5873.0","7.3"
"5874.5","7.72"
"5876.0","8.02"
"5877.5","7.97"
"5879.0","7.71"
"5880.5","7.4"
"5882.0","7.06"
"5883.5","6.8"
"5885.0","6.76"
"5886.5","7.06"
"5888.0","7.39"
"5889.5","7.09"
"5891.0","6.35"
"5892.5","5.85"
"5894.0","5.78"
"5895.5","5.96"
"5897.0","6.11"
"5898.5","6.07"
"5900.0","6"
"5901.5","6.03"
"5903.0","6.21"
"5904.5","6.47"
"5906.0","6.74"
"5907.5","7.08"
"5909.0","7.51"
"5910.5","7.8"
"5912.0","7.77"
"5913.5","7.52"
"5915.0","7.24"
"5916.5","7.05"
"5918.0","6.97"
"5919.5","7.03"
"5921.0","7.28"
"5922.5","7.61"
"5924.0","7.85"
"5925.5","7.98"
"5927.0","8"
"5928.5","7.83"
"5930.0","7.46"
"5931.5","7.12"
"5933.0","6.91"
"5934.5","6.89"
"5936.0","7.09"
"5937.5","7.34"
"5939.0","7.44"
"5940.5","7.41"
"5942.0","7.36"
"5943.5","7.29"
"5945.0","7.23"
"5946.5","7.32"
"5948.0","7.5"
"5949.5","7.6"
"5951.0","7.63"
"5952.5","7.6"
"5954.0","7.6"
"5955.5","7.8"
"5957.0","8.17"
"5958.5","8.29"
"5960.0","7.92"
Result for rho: 5954.0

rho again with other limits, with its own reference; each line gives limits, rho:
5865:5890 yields 5889.5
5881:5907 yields 5889.5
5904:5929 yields 5928.5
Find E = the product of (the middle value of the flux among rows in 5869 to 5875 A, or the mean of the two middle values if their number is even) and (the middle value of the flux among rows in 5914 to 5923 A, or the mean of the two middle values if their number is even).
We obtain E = 52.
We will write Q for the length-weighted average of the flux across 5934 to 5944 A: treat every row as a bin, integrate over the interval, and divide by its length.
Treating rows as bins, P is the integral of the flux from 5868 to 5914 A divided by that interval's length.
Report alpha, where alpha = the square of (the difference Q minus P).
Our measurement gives 0.1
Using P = 6.9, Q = 7.27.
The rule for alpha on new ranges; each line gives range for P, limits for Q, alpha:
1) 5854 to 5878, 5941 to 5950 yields 0.0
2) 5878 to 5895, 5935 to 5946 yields 0.2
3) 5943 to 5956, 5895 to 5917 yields 0.5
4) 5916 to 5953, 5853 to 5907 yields 0.2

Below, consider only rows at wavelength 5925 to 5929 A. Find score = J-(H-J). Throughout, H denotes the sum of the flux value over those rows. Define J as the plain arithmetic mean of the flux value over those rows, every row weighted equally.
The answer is -7.9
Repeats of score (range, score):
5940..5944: -7.4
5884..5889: -7.1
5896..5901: -6.1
